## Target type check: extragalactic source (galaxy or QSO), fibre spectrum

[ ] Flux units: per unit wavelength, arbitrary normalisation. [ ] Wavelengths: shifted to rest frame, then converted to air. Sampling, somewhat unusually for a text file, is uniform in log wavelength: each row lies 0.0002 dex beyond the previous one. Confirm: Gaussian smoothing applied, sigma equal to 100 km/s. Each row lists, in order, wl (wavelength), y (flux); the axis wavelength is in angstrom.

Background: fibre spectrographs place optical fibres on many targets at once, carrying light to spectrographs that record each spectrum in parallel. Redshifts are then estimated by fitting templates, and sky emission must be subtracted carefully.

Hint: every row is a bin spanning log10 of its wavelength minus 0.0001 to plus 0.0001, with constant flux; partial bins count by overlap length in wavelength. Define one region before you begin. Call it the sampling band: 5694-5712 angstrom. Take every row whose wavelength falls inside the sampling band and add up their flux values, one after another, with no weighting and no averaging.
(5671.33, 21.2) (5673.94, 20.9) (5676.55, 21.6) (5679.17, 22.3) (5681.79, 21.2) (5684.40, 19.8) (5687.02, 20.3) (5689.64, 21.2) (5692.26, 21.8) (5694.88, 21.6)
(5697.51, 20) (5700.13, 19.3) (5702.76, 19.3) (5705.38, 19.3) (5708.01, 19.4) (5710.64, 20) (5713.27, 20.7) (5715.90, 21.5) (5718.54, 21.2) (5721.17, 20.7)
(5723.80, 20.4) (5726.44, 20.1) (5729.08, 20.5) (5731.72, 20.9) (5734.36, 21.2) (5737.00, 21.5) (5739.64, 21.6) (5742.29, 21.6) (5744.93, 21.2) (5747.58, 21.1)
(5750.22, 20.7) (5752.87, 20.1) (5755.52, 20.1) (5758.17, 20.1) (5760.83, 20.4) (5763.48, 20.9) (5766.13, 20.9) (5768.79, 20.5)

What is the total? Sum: 139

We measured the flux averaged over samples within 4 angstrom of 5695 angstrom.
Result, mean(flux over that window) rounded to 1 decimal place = 21.1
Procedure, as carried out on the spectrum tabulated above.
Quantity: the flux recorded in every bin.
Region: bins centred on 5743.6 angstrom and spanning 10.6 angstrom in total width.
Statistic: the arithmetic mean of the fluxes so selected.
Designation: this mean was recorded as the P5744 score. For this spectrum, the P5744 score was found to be 21.38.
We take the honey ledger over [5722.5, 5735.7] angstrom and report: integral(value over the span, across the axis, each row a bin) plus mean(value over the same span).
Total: 293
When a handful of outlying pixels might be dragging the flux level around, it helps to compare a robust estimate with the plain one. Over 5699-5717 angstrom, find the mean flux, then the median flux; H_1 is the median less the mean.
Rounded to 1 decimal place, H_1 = -0.5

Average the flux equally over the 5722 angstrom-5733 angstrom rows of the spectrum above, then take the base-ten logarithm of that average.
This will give 1.31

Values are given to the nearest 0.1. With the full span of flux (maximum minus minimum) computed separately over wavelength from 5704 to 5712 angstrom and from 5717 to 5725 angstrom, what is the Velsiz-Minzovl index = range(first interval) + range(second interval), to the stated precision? 1.5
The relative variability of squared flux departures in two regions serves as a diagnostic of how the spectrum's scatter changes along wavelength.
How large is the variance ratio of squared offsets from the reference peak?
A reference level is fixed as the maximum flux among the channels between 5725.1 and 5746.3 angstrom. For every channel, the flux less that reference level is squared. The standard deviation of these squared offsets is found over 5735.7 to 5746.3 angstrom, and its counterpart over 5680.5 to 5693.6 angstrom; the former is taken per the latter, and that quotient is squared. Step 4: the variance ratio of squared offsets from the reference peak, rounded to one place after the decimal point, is 0.0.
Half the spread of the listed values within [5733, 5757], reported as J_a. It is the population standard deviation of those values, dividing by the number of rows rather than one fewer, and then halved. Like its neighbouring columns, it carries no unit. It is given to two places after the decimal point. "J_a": 0.28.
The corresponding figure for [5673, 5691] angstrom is 0.38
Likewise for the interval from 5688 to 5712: 0.49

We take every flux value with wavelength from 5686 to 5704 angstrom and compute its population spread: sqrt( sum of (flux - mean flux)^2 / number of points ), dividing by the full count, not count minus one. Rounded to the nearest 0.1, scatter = 1.0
